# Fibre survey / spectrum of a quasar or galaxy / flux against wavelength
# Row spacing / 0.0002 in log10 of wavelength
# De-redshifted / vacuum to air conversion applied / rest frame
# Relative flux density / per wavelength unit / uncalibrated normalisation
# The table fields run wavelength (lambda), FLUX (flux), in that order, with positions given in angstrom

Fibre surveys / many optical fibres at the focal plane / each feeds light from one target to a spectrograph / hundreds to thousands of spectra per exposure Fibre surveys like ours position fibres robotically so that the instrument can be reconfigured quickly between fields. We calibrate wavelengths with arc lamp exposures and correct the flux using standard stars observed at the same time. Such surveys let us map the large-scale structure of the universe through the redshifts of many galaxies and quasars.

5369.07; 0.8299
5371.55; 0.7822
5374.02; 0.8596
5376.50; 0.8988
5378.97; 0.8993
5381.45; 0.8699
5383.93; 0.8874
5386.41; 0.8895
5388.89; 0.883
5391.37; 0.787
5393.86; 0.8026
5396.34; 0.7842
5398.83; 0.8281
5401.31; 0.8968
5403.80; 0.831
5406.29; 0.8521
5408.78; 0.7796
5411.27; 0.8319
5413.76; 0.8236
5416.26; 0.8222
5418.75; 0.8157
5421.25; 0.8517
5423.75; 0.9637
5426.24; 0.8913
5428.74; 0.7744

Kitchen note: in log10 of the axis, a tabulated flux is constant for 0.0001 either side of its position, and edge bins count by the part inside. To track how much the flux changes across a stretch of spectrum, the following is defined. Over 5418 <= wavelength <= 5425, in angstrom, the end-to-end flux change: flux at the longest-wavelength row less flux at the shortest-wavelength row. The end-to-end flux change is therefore 0.15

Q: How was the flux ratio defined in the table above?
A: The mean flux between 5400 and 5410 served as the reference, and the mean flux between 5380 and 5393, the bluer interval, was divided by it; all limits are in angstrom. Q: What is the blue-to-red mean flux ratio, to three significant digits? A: 1.03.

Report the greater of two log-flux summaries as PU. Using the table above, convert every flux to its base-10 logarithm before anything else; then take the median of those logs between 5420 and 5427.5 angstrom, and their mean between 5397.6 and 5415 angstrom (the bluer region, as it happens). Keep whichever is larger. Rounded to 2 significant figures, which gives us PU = -0.050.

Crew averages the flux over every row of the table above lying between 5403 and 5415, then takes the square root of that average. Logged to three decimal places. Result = 0.908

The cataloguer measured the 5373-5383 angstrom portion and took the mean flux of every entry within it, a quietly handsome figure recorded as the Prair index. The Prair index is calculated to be 0.88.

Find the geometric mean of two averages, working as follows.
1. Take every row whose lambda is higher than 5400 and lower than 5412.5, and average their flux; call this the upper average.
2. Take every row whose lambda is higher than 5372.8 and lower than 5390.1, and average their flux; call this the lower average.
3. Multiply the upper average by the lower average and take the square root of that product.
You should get 0.861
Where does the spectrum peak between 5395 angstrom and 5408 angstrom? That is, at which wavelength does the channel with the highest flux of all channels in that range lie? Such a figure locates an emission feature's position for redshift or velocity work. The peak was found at 5401.31 angstrom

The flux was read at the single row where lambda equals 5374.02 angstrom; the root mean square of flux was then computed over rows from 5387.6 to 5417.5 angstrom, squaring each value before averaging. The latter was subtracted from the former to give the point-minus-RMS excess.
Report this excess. 0.032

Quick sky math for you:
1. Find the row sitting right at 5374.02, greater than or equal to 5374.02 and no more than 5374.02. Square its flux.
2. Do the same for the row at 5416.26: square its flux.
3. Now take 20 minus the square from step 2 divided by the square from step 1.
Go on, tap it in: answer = 19.1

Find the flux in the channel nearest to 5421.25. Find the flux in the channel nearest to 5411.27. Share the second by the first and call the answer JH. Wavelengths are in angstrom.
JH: 0.98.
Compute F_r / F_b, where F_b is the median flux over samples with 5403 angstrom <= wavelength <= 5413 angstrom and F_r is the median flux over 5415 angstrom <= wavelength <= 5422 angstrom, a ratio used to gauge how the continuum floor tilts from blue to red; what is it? 0.99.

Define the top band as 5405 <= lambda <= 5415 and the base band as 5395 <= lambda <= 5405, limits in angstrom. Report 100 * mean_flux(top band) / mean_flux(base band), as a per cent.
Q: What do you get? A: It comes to 98.4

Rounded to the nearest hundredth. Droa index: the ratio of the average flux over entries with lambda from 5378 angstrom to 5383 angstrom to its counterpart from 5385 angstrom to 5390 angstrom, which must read 1.00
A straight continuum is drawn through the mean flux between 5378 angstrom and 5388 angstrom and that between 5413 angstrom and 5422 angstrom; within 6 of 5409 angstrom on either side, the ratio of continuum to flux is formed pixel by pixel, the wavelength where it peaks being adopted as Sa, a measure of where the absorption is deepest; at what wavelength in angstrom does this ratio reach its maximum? 5408.78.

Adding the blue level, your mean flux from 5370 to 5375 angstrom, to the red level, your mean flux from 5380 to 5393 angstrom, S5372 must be 1.68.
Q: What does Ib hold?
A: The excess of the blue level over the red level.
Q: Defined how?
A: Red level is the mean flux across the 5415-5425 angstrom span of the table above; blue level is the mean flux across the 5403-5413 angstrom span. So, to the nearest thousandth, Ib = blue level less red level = -0.040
